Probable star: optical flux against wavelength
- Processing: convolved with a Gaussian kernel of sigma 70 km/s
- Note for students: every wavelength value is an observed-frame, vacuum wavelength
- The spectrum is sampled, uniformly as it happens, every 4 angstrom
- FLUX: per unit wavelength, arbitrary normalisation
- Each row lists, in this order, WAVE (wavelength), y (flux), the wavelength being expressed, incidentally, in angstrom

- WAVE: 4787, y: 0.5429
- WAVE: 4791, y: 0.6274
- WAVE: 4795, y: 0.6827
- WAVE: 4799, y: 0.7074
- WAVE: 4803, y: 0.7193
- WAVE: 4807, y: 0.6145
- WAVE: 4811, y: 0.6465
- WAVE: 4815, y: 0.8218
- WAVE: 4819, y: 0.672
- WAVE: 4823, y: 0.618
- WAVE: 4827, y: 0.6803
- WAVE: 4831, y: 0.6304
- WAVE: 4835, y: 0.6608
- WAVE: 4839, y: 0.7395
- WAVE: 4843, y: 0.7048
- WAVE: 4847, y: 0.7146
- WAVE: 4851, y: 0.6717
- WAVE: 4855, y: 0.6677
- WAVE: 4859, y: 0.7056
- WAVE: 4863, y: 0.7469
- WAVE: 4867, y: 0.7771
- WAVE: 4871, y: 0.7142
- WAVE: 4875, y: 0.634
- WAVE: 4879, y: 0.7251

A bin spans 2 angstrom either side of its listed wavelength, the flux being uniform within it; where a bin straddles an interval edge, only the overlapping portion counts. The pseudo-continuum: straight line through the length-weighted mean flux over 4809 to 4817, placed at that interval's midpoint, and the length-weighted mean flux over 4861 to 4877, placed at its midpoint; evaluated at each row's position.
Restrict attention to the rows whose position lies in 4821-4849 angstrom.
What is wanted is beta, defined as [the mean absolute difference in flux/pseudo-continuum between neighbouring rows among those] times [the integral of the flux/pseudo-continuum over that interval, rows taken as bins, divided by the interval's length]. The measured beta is 0.057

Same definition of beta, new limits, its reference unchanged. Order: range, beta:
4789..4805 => 0.040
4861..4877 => 0.080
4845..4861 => 0.037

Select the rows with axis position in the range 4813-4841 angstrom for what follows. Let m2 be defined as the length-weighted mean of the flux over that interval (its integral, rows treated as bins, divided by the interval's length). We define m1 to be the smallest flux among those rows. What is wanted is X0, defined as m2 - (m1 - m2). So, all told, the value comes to 0.760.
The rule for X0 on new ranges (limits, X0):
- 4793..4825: 0.756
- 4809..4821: 0.780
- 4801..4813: 0.706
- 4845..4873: 0.760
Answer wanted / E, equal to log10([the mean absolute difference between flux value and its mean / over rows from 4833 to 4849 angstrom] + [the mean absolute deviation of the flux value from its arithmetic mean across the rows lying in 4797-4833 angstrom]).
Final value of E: -1.16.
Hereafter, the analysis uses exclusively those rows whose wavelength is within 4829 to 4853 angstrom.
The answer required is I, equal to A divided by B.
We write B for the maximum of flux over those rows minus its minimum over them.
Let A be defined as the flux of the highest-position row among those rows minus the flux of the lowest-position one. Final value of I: 0.4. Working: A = 0.04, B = 0.11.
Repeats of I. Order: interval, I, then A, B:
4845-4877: -0.6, -0.08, 0.14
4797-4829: -0.1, -0.03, 0.21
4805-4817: 1.0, 0.21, 0.21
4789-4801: 1.0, 0.08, 0.08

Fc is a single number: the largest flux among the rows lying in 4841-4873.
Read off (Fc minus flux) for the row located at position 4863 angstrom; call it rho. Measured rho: 0.030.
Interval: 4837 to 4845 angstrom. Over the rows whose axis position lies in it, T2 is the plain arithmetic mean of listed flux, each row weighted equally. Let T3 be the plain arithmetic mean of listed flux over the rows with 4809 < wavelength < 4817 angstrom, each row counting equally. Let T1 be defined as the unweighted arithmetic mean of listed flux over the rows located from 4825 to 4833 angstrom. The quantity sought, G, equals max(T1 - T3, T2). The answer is 0.72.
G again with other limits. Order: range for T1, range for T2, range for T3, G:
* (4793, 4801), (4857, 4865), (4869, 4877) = 0.73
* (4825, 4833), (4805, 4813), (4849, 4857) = 0.63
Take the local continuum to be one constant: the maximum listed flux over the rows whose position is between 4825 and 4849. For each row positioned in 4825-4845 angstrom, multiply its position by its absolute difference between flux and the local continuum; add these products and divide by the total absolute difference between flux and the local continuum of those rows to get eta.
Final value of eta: 4832.8 angstrom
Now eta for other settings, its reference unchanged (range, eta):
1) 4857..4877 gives 4870.1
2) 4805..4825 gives 4814.7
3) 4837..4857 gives 4850.5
